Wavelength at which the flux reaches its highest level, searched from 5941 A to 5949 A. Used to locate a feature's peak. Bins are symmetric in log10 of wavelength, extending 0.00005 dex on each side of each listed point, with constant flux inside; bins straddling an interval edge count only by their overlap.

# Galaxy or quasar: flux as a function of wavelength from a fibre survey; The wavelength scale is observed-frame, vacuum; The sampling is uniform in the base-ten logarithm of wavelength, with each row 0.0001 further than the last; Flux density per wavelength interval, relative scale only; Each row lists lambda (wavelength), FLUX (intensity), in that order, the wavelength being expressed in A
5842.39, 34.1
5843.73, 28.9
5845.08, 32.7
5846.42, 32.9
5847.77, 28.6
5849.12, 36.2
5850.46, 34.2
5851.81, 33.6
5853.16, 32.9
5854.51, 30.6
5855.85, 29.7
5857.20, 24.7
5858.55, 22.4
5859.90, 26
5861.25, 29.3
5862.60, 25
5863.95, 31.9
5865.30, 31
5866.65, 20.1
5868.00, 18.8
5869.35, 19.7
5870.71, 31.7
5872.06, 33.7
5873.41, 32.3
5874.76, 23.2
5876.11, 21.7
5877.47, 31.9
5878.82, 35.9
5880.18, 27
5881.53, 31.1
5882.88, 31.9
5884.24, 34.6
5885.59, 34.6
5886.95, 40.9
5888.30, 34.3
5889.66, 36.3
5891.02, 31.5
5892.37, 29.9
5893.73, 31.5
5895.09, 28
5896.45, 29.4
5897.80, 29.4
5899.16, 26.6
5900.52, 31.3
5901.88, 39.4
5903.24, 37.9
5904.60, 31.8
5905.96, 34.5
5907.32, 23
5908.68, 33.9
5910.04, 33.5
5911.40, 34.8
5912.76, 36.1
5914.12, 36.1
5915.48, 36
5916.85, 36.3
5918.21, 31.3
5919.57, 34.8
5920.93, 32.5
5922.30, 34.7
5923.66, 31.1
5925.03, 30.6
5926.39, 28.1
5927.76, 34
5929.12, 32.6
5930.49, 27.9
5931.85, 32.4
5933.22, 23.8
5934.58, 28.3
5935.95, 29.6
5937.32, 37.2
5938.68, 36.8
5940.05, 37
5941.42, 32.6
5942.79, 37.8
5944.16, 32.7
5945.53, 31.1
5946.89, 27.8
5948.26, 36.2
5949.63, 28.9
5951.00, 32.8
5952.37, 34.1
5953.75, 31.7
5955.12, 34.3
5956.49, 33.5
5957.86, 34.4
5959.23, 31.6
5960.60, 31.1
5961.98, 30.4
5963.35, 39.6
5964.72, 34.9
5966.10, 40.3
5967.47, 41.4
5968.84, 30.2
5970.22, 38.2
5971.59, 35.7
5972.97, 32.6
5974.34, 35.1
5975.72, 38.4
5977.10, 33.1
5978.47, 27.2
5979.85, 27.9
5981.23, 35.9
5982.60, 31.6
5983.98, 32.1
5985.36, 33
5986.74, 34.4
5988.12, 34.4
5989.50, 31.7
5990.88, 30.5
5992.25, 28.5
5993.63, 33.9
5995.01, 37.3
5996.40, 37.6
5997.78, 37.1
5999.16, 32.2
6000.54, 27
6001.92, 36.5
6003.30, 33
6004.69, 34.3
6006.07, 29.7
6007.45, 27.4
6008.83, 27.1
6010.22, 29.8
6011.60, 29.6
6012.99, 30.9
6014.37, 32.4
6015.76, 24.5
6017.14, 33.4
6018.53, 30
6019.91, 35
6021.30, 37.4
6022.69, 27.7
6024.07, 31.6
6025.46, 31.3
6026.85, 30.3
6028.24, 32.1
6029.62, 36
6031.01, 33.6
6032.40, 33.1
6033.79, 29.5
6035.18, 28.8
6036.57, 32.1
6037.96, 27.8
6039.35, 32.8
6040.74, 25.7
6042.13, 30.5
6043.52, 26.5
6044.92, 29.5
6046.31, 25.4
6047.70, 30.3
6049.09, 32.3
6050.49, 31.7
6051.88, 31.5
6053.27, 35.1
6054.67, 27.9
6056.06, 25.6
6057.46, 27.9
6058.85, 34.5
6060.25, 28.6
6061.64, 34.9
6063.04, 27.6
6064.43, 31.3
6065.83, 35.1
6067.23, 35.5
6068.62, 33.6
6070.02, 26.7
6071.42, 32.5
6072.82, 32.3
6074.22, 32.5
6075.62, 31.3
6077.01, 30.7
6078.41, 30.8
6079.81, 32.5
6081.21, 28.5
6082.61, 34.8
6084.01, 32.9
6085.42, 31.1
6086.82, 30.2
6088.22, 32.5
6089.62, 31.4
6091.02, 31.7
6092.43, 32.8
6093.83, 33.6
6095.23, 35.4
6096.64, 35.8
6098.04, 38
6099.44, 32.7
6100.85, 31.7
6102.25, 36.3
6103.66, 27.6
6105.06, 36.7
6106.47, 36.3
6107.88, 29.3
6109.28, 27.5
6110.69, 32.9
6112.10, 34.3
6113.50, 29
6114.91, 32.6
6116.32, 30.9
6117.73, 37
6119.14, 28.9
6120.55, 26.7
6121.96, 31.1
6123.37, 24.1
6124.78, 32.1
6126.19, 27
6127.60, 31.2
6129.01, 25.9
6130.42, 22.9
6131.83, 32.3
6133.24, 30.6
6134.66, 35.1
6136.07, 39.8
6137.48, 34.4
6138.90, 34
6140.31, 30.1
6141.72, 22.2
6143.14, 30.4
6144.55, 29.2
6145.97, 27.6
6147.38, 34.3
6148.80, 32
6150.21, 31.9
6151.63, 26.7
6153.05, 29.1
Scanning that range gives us 5942.79 A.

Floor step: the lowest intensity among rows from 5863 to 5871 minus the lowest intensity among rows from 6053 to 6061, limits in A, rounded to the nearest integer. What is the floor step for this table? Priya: -7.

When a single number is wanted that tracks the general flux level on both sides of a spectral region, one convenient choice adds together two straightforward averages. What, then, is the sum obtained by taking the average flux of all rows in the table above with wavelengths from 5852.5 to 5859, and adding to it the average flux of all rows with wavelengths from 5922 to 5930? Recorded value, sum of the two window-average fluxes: 60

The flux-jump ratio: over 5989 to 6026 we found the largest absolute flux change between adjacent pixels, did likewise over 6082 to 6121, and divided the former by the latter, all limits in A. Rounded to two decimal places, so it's 1.07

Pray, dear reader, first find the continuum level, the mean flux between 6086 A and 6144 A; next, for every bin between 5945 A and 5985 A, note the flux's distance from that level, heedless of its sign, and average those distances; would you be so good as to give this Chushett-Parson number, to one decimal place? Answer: 3.2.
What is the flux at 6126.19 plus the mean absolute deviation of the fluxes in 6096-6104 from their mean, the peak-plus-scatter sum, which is 30.0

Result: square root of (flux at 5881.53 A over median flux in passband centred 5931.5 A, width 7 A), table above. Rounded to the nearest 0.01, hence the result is 1.05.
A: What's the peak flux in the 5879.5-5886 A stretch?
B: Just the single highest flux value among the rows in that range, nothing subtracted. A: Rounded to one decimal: 34.6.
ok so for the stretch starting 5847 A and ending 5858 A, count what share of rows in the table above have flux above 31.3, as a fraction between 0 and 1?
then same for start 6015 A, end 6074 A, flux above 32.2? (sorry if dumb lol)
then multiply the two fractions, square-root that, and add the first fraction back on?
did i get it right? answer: 0.94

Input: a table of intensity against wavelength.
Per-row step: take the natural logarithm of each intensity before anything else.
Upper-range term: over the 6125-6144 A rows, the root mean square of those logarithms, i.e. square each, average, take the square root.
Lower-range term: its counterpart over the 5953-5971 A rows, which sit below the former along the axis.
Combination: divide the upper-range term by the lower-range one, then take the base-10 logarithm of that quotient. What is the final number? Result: -0.017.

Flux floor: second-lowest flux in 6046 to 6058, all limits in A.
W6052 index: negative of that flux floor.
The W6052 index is -26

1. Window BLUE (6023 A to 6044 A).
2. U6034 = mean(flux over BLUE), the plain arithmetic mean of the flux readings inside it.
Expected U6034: 30.8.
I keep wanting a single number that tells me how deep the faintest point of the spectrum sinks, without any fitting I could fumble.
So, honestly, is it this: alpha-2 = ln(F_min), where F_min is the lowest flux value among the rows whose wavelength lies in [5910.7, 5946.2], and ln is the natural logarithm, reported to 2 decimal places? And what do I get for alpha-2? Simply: 3.17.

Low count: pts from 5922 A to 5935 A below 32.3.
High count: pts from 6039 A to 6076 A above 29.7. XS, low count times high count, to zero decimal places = 102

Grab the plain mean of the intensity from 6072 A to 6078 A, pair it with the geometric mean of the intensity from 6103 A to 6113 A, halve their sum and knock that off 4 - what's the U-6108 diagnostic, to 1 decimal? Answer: -27.8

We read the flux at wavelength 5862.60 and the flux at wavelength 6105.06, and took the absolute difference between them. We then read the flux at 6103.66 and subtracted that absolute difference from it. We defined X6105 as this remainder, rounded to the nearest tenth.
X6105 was 15.9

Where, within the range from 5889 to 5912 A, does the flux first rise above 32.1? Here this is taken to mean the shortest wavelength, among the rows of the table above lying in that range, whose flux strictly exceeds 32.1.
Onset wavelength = 5889.66 A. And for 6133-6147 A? 6134.66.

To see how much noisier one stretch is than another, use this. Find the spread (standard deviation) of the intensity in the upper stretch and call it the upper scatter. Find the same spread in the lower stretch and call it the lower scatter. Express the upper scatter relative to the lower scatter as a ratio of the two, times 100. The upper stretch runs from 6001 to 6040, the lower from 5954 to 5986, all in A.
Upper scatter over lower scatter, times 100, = 82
